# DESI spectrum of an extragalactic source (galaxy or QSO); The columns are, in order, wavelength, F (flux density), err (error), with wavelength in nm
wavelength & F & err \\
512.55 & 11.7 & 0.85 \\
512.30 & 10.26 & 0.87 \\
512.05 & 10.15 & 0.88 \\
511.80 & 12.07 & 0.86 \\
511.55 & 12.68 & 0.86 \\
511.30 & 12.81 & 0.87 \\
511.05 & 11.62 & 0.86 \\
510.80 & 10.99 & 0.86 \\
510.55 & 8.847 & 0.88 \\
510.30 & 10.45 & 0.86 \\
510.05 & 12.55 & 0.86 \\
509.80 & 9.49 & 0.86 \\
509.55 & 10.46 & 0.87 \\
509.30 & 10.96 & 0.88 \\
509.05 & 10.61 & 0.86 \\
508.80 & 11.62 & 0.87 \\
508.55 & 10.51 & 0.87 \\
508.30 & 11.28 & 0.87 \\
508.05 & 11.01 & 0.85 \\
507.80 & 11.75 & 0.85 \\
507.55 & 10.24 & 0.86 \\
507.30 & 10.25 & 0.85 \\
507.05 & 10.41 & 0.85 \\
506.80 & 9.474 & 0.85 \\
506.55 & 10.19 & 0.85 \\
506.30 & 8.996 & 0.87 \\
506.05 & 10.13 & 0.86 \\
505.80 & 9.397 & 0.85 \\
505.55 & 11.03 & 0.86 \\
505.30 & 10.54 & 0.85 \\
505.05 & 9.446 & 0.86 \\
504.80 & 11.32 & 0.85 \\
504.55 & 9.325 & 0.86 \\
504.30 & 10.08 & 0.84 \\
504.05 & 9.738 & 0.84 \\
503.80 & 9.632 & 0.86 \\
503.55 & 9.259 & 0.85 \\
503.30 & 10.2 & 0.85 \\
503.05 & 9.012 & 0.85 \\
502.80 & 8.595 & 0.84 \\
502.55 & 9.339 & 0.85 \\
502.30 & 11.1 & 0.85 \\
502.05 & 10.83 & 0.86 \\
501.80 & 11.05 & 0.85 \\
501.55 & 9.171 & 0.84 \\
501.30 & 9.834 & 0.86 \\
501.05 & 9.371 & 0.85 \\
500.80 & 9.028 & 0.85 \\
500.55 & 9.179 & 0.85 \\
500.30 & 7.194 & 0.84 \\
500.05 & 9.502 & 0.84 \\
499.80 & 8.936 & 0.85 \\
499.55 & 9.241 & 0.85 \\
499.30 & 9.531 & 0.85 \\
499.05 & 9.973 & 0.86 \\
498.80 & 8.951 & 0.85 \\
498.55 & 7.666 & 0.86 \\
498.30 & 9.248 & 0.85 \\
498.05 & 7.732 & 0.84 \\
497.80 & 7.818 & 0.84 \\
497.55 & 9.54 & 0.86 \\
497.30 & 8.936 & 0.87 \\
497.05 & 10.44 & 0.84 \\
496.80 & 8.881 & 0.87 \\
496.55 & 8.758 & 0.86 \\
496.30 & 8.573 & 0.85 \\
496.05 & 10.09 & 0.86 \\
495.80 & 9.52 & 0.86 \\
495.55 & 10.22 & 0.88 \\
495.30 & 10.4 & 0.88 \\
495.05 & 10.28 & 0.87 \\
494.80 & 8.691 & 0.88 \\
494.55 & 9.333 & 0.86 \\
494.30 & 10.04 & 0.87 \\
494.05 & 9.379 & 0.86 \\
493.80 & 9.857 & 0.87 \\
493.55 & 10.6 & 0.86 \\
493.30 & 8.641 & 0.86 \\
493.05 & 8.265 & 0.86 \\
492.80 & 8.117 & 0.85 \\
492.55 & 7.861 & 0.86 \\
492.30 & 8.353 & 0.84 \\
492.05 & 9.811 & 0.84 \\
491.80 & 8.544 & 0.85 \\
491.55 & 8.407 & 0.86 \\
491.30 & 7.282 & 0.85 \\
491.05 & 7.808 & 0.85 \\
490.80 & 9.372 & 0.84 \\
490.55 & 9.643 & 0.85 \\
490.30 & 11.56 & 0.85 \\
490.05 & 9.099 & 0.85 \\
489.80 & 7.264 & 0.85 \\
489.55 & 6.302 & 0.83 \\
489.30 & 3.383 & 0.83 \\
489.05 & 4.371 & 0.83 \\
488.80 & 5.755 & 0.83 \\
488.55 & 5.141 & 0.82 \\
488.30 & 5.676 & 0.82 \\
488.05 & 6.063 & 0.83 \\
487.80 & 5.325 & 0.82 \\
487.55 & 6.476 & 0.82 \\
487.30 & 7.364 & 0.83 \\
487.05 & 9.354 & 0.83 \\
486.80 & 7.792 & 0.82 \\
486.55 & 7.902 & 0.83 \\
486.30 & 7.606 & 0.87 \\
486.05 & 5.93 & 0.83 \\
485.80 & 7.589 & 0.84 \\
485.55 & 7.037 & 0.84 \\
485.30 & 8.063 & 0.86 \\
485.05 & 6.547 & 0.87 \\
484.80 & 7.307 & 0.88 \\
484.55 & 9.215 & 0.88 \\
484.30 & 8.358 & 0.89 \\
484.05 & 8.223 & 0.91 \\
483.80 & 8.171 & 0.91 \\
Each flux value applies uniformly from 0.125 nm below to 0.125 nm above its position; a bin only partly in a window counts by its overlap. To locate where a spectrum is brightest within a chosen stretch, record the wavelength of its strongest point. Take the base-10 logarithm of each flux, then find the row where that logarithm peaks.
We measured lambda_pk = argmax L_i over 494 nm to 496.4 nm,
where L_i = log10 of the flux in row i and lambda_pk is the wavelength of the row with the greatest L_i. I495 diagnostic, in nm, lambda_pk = 495.30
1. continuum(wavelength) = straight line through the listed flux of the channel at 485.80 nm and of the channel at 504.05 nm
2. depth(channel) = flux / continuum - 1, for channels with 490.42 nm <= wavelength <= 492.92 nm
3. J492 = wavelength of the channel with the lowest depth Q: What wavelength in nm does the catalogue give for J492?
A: 491.30 nm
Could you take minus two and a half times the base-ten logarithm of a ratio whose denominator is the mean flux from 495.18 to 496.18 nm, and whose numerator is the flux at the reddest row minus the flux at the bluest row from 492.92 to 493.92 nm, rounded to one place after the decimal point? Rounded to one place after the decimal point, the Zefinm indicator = 2.0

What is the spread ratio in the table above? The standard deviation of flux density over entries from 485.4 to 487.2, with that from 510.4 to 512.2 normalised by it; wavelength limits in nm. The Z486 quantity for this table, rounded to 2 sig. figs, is 1.4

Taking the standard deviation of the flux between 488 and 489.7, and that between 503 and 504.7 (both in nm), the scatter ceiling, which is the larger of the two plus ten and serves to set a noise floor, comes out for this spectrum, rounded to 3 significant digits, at 11.0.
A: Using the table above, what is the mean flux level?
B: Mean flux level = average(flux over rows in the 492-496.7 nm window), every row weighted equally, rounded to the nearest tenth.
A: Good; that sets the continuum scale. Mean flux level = 9.3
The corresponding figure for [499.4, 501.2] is 8.9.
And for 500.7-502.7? 10.0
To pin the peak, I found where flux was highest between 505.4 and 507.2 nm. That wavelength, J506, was 505.55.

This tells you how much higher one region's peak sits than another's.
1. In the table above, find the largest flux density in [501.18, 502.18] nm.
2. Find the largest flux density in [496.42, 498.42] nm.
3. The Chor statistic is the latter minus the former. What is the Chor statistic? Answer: -0.61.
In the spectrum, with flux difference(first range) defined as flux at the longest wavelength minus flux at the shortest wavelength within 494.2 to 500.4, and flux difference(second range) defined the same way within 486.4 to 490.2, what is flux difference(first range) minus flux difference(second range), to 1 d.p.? -4.0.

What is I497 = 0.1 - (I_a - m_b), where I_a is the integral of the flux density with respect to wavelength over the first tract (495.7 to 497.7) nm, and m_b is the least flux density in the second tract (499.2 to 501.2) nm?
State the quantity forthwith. -11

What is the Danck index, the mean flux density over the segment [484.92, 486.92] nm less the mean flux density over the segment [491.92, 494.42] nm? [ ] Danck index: -1.8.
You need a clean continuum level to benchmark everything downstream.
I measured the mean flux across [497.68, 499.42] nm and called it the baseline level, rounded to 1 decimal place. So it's 8.7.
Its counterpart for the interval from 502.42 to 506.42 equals 9.8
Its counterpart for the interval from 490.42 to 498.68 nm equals 9.0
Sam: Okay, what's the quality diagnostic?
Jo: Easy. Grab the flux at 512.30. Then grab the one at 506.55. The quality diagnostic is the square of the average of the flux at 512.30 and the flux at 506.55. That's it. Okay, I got 105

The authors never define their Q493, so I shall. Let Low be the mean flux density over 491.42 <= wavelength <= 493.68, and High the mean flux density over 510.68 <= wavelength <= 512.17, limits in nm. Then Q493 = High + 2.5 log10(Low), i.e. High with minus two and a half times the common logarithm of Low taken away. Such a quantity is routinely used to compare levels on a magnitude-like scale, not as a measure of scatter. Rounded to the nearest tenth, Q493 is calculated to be 14.1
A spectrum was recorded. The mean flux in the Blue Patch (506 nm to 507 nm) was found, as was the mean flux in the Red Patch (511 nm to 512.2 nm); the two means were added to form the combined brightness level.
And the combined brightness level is 21.6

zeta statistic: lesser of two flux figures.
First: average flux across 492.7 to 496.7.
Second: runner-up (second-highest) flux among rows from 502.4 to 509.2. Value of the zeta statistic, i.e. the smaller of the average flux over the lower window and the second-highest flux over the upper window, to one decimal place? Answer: 9.4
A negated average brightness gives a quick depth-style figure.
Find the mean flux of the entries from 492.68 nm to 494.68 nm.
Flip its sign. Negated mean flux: -9.3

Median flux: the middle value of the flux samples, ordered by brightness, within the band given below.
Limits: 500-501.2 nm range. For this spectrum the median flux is 9.2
